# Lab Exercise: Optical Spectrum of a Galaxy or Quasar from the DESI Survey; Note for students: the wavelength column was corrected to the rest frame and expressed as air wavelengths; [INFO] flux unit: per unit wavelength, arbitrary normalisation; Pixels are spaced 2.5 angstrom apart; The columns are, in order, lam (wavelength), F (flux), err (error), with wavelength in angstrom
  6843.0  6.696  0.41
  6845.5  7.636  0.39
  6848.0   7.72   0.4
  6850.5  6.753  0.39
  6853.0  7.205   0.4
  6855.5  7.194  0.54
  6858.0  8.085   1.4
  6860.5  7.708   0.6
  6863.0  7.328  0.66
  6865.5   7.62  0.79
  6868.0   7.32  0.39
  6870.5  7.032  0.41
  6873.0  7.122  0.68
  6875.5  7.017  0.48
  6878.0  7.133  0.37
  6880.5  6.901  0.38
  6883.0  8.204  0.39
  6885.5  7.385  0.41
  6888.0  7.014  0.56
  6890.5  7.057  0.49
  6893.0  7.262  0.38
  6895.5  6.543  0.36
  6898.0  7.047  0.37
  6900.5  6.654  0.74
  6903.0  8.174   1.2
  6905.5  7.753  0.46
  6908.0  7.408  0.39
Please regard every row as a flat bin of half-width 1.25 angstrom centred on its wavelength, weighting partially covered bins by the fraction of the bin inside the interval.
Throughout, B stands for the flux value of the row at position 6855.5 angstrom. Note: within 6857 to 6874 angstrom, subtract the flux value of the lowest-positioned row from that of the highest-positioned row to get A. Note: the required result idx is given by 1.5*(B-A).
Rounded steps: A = -1.0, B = 7.194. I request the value 12.2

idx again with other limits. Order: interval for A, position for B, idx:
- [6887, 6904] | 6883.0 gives 10.6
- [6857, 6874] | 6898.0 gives 12.0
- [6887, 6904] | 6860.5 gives 9.8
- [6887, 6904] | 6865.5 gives 9.7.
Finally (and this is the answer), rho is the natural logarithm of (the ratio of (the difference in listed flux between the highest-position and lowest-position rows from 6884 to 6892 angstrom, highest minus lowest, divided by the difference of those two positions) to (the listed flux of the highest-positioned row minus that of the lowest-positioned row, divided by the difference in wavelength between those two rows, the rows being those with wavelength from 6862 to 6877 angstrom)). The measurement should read 1.0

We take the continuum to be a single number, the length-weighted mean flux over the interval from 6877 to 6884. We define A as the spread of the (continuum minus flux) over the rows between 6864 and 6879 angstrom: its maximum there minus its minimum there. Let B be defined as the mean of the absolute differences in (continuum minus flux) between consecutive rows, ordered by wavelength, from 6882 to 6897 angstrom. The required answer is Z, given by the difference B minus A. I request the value -0.17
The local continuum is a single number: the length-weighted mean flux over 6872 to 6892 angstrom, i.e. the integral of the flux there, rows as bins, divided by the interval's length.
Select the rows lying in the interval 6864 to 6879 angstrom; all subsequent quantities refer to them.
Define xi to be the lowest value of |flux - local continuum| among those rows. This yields 0.089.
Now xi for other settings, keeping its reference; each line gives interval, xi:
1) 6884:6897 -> 0.031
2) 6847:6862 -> 0.026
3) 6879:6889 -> 0.154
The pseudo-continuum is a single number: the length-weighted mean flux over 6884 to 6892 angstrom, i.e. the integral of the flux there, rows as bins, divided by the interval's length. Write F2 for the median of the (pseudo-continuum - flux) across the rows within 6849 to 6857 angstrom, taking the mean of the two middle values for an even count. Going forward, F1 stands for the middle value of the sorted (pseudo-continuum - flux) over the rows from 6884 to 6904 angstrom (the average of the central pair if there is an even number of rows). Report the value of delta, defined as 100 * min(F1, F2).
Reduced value -1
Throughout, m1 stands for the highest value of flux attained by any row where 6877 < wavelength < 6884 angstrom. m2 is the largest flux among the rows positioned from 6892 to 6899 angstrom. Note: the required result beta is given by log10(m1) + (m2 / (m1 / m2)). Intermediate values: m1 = 8.204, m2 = 7.262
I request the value 7.3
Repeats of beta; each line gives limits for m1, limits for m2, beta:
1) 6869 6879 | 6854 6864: 10.0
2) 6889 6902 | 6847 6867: 9.9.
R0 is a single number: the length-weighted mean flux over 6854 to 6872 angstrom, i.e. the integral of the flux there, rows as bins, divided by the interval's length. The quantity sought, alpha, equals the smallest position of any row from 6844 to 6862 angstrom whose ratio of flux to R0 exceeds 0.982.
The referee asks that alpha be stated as 6845.5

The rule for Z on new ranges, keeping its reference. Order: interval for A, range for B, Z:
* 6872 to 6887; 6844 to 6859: -0.82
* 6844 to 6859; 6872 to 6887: -0.82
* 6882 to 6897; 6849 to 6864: -1.24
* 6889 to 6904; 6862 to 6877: -1.42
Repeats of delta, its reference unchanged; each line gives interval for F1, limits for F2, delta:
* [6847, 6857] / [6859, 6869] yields -29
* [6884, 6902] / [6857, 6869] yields -43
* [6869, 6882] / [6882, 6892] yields -3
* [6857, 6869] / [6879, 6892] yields -43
